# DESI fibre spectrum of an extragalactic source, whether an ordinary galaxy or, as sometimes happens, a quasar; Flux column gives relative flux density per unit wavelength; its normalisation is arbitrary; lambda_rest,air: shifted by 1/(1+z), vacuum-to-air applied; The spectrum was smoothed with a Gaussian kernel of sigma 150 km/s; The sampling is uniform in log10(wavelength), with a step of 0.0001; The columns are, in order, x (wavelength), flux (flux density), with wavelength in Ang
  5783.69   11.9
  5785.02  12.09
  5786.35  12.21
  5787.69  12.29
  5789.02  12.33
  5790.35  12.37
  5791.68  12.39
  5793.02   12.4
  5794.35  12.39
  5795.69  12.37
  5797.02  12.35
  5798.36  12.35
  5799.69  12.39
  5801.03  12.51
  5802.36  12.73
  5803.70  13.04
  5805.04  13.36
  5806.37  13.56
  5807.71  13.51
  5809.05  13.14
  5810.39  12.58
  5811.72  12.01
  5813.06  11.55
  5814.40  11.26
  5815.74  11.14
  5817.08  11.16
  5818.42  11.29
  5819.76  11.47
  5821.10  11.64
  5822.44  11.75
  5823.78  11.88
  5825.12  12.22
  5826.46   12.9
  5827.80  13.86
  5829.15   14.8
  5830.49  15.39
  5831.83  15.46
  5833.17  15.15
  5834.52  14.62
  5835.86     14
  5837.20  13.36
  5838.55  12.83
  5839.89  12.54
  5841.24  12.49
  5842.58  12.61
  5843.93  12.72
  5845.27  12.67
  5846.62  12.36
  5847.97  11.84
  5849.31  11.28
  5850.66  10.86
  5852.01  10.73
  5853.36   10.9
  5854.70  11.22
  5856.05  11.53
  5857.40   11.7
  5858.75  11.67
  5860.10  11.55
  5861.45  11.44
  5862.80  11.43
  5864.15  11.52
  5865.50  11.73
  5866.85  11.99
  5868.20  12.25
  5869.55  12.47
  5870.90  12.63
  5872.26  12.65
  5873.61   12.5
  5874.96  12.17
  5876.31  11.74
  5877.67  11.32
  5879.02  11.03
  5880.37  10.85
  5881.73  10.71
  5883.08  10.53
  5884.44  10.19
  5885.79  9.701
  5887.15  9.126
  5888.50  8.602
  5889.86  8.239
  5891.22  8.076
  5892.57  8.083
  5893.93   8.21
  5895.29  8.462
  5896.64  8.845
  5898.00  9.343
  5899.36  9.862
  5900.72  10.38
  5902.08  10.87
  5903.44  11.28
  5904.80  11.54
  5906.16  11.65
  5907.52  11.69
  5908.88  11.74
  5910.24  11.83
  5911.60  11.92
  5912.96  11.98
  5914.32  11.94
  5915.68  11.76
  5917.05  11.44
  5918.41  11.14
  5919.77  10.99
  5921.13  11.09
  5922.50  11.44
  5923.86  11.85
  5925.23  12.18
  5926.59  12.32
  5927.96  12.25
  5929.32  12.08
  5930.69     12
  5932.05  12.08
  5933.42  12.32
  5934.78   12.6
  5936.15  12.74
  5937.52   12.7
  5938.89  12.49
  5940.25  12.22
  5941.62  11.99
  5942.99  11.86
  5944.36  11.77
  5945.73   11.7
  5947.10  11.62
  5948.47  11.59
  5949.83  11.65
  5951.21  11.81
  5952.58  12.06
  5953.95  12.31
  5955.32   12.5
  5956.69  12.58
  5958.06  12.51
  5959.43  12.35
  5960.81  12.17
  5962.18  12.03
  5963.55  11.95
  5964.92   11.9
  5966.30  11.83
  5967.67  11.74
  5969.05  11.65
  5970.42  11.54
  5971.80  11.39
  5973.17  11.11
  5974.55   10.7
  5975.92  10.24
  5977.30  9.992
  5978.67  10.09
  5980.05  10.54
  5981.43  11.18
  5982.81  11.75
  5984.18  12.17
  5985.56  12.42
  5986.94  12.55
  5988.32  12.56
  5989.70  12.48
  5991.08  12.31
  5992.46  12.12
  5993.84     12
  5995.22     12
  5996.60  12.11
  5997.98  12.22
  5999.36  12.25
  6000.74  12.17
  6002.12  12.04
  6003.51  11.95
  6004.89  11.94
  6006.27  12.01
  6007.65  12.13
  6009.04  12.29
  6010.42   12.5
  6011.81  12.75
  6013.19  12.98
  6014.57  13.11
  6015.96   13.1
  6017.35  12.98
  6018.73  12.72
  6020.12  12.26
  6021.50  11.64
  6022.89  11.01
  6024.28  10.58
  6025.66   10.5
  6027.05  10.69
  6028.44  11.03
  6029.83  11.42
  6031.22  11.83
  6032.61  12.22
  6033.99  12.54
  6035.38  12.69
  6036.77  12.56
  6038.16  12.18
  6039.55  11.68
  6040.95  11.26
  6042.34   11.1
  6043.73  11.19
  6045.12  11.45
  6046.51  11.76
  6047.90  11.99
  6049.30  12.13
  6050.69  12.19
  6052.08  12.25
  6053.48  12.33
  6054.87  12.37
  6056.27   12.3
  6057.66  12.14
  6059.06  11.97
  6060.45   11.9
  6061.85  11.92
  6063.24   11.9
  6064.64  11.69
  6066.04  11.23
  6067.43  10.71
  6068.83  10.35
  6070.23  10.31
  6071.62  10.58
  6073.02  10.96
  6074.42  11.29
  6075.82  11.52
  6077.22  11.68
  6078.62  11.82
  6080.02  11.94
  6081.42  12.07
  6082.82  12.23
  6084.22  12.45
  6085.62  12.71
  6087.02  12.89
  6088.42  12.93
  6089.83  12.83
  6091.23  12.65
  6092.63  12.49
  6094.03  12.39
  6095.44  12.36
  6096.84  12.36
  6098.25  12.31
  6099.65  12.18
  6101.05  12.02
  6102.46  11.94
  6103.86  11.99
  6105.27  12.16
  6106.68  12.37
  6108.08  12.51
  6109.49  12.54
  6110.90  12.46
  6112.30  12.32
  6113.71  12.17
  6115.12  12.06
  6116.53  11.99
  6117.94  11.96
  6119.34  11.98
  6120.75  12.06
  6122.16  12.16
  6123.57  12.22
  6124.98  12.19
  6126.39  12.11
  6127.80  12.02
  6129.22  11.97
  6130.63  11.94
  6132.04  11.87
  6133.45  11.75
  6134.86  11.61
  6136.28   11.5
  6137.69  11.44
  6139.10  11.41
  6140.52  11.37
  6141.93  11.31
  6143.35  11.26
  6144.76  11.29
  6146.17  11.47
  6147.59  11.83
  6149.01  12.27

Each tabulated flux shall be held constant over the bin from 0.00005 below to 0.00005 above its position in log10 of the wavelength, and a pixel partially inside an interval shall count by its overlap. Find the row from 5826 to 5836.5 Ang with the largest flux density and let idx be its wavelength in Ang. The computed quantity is 5831.83 Ang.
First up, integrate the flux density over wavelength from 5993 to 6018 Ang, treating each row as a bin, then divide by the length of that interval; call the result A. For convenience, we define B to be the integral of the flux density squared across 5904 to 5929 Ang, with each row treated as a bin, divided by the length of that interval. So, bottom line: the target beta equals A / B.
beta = 0.090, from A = 12.4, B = 137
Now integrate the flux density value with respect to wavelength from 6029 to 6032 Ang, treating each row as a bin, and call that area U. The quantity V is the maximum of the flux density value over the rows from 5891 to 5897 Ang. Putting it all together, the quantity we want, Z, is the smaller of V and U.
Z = 8.8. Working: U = 35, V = 8.845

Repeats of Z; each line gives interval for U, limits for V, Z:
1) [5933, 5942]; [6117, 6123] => 12.2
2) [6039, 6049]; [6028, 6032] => 11.8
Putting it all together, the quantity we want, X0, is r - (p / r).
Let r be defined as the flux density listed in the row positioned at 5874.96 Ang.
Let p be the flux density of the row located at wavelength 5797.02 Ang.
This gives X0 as 11.2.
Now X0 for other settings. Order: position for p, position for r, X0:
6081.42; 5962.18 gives 11.0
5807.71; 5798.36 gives 11.3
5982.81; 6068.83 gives 9.2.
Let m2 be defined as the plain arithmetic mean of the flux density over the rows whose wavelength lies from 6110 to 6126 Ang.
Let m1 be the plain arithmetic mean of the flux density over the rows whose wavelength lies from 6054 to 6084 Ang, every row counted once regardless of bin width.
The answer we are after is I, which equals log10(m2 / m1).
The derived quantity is 0.02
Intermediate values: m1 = 11.6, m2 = 12.1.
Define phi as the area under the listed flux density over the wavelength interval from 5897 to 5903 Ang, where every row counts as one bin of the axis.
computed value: 60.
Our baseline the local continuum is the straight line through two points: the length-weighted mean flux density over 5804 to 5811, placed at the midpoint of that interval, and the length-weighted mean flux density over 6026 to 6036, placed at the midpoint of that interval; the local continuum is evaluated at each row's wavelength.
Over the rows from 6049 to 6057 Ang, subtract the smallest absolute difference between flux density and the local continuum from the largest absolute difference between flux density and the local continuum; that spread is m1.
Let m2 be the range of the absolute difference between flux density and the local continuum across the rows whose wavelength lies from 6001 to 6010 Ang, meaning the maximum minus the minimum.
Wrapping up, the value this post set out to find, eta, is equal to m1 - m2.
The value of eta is -0.10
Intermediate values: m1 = 0.3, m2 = 0.38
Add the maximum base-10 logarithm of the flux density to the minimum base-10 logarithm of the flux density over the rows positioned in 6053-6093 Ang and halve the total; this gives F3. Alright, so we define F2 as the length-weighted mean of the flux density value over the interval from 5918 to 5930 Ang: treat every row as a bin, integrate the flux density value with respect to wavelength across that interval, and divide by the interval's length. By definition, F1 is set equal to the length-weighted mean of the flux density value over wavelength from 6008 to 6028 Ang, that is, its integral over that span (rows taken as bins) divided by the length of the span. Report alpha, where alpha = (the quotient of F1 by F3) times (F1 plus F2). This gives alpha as 270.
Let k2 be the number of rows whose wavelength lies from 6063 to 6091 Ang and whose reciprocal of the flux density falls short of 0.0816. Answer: 5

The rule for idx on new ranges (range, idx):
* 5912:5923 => 5912.96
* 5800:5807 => 5806.37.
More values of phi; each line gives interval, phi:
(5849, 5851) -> 22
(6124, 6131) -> 84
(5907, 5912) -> 59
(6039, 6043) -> 45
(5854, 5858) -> 46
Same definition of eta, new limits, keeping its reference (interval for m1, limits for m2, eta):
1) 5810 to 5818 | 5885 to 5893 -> -0.18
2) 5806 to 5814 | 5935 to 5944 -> 1.22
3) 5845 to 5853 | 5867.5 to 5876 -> 1.43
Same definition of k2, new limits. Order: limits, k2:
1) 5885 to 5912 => 0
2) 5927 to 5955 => 6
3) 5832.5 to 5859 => 11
